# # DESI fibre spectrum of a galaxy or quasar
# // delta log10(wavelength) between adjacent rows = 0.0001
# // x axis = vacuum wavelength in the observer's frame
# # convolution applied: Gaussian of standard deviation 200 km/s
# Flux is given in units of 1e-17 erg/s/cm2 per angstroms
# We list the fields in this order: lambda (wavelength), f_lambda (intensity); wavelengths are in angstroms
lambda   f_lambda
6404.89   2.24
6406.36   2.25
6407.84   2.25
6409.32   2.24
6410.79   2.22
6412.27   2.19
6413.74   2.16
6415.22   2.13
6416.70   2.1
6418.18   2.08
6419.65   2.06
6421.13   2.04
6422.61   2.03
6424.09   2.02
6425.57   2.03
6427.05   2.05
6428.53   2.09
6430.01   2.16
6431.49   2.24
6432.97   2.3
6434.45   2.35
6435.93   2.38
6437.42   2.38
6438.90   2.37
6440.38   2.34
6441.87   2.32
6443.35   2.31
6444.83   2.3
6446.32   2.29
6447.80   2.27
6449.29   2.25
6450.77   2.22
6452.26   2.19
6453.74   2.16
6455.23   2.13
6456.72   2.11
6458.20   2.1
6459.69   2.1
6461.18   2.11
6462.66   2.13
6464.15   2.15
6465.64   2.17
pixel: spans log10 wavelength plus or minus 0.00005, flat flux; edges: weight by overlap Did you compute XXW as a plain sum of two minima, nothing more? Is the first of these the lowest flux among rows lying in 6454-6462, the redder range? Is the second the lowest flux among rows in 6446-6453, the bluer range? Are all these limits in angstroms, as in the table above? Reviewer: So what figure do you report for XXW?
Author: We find 4.29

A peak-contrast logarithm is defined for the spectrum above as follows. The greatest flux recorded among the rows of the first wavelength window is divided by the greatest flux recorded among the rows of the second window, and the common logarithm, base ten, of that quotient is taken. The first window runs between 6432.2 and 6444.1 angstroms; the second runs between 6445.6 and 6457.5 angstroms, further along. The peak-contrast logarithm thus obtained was 0.02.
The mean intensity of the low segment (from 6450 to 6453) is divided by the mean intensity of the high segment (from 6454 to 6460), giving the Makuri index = 1.045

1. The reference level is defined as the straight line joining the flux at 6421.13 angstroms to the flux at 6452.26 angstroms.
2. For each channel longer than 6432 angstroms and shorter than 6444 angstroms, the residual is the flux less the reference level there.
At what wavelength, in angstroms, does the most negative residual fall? 6443.35 angstroms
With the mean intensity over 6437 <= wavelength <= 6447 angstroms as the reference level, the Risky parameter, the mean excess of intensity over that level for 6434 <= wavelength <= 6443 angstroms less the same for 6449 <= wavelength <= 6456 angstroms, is 0.17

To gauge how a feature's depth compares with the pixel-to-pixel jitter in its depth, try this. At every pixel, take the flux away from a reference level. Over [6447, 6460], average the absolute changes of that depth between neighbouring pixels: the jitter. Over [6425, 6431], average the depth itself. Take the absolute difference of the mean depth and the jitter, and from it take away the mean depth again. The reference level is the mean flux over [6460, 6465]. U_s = 0.0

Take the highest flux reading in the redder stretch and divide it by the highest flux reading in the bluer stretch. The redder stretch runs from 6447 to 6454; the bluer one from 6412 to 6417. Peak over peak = 1.04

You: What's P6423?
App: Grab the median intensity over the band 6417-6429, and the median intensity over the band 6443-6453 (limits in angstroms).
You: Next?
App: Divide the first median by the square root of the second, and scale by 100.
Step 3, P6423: 136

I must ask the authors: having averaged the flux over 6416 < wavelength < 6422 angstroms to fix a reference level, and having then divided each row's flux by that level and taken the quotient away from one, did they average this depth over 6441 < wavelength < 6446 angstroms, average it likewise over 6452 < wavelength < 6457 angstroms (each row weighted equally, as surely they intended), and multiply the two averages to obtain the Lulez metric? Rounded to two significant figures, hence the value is 0.0043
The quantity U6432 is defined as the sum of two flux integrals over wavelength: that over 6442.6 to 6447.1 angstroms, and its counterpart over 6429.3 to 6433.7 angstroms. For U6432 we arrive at 20.2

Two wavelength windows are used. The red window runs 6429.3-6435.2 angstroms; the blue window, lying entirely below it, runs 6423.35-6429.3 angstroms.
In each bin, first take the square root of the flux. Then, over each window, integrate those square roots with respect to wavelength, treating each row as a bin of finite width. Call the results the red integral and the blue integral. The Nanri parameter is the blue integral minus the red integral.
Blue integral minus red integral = -0.4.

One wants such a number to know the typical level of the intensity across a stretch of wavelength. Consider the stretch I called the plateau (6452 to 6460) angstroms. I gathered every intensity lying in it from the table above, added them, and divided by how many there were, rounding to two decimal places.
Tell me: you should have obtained 2.13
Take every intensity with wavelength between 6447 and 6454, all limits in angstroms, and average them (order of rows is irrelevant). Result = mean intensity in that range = 2.22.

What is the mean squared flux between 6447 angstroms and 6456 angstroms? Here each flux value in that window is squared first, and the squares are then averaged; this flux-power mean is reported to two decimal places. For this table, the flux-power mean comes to 4.86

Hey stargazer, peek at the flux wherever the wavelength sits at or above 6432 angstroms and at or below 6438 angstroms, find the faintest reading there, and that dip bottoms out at 2.3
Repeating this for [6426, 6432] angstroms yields 2.05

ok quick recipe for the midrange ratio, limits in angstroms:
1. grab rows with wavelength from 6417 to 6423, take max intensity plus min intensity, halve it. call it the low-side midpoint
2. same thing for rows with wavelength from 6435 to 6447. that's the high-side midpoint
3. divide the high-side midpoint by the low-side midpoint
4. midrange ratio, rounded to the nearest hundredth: 1.14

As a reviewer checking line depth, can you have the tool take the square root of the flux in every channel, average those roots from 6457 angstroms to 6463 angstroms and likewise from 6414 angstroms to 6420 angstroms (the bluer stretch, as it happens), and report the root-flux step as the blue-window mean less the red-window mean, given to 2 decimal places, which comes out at -0.01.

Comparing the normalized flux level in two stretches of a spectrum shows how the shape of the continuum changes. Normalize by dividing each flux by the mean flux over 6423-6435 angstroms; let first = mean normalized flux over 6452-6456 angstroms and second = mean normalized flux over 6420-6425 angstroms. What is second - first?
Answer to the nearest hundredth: -0.06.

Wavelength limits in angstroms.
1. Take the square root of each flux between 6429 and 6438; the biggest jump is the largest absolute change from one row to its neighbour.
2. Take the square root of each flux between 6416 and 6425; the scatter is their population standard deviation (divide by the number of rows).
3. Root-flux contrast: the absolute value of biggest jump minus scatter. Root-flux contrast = 0.017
